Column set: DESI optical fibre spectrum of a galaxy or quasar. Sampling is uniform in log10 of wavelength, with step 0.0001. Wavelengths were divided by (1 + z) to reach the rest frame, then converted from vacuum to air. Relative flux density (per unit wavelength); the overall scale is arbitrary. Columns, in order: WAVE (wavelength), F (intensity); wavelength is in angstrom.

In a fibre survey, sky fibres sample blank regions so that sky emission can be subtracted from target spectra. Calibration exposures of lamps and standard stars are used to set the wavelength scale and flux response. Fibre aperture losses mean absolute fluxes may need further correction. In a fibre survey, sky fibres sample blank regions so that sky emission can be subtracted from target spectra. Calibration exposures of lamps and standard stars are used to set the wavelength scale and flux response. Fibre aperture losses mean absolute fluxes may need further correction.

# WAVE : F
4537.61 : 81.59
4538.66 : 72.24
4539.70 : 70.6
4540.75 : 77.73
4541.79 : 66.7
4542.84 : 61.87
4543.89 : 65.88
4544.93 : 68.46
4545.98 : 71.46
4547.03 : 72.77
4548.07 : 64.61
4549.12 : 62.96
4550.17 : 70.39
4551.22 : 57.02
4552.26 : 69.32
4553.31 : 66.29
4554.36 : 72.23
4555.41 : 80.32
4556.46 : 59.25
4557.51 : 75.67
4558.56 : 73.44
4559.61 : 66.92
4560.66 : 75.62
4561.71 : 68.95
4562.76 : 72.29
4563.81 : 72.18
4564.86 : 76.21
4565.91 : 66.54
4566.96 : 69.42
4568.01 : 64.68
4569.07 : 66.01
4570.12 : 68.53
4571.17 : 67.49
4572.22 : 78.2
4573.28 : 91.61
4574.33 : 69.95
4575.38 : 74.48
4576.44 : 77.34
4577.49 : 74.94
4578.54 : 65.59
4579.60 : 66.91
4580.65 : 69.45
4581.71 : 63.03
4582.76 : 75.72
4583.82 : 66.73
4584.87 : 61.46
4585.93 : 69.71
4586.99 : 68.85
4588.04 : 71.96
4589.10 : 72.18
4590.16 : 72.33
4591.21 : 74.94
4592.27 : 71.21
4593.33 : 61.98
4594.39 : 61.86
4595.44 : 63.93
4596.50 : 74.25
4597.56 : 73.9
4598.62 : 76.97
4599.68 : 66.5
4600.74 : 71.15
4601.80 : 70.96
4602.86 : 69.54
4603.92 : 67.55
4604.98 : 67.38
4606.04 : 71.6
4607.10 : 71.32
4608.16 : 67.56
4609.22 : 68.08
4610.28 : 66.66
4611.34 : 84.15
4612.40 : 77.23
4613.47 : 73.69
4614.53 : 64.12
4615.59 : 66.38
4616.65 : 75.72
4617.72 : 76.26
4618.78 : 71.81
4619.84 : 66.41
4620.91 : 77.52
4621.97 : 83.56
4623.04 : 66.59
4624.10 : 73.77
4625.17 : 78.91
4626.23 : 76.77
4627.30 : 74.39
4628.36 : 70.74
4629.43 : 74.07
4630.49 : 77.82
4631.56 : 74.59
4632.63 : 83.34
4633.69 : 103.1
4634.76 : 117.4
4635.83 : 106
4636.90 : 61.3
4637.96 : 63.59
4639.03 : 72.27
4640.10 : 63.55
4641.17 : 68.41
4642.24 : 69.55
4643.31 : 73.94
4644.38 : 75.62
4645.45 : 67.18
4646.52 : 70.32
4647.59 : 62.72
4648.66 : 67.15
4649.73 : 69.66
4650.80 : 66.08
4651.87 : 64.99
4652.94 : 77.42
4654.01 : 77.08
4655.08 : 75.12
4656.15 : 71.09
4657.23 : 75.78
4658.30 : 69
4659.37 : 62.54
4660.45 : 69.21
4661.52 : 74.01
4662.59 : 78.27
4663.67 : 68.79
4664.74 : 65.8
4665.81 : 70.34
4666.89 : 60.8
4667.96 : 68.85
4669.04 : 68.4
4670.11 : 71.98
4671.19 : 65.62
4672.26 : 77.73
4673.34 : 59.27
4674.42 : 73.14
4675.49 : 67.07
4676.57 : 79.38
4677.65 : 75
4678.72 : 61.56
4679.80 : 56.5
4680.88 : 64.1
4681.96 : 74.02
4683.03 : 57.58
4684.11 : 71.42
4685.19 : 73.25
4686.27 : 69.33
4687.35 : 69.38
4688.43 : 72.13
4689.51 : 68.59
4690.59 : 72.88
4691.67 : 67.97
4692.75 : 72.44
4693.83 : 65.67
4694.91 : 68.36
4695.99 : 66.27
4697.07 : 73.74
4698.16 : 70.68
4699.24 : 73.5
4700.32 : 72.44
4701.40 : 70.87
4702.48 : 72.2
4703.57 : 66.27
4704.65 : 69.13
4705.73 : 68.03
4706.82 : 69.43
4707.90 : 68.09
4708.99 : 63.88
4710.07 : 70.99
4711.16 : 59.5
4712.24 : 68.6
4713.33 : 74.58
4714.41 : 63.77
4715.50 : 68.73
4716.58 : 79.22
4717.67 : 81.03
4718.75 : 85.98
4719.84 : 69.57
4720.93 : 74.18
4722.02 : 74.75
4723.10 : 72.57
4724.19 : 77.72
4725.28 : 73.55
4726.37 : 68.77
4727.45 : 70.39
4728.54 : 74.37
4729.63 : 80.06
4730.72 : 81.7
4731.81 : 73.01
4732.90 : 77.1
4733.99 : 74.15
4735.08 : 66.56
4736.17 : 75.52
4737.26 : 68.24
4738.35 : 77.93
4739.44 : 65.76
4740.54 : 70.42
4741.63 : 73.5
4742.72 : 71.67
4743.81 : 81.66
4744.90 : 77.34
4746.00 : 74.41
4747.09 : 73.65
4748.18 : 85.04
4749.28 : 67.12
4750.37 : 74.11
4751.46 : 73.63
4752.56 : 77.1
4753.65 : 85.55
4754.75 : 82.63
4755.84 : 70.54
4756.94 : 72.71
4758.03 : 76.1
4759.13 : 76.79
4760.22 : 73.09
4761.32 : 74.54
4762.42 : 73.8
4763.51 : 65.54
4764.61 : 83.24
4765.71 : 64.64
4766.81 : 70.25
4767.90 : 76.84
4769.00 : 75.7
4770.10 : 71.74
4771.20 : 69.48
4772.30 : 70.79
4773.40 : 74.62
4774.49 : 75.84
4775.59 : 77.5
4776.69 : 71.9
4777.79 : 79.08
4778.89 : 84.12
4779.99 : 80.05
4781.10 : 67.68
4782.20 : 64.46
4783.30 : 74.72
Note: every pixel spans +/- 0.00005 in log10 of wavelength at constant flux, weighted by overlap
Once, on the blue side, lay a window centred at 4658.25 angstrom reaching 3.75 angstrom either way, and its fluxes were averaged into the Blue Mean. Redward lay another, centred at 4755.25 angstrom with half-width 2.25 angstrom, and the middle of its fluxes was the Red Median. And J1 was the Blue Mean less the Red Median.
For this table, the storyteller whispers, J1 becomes -6.7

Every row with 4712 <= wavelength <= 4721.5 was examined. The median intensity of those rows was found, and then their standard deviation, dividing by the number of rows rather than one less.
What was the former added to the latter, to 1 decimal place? 80.9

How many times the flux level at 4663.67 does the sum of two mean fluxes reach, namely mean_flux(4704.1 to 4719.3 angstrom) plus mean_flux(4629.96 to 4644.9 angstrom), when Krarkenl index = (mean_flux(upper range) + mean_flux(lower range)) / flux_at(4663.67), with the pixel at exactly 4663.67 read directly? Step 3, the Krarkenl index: 2.18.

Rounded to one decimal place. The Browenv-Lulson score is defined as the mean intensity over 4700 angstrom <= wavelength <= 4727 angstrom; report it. 71.4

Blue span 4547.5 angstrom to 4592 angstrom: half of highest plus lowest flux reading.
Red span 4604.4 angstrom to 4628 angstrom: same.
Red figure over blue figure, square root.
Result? 1.00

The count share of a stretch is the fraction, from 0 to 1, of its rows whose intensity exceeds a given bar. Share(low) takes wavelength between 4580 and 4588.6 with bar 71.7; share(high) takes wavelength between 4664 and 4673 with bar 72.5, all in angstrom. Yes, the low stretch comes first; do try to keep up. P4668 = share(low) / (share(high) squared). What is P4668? 16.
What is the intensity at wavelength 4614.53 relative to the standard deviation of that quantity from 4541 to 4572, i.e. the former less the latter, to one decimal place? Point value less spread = 59.0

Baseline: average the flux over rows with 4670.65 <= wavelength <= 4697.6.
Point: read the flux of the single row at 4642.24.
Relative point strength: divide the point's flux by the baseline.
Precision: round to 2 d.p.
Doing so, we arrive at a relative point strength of 1.01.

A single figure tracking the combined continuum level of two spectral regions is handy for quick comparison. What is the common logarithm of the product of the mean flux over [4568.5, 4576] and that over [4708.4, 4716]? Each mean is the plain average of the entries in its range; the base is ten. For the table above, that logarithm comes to 3.69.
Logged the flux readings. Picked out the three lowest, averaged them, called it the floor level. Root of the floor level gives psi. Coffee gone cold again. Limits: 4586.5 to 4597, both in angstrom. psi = 7.91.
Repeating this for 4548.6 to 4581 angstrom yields 7.73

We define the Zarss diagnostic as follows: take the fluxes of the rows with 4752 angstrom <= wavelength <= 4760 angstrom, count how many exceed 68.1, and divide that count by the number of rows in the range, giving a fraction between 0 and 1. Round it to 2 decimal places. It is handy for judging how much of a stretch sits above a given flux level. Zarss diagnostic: 1.00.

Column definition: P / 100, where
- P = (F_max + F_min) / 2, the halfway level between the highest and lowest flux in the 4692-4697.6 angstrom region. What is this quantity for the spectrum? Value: 0.697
